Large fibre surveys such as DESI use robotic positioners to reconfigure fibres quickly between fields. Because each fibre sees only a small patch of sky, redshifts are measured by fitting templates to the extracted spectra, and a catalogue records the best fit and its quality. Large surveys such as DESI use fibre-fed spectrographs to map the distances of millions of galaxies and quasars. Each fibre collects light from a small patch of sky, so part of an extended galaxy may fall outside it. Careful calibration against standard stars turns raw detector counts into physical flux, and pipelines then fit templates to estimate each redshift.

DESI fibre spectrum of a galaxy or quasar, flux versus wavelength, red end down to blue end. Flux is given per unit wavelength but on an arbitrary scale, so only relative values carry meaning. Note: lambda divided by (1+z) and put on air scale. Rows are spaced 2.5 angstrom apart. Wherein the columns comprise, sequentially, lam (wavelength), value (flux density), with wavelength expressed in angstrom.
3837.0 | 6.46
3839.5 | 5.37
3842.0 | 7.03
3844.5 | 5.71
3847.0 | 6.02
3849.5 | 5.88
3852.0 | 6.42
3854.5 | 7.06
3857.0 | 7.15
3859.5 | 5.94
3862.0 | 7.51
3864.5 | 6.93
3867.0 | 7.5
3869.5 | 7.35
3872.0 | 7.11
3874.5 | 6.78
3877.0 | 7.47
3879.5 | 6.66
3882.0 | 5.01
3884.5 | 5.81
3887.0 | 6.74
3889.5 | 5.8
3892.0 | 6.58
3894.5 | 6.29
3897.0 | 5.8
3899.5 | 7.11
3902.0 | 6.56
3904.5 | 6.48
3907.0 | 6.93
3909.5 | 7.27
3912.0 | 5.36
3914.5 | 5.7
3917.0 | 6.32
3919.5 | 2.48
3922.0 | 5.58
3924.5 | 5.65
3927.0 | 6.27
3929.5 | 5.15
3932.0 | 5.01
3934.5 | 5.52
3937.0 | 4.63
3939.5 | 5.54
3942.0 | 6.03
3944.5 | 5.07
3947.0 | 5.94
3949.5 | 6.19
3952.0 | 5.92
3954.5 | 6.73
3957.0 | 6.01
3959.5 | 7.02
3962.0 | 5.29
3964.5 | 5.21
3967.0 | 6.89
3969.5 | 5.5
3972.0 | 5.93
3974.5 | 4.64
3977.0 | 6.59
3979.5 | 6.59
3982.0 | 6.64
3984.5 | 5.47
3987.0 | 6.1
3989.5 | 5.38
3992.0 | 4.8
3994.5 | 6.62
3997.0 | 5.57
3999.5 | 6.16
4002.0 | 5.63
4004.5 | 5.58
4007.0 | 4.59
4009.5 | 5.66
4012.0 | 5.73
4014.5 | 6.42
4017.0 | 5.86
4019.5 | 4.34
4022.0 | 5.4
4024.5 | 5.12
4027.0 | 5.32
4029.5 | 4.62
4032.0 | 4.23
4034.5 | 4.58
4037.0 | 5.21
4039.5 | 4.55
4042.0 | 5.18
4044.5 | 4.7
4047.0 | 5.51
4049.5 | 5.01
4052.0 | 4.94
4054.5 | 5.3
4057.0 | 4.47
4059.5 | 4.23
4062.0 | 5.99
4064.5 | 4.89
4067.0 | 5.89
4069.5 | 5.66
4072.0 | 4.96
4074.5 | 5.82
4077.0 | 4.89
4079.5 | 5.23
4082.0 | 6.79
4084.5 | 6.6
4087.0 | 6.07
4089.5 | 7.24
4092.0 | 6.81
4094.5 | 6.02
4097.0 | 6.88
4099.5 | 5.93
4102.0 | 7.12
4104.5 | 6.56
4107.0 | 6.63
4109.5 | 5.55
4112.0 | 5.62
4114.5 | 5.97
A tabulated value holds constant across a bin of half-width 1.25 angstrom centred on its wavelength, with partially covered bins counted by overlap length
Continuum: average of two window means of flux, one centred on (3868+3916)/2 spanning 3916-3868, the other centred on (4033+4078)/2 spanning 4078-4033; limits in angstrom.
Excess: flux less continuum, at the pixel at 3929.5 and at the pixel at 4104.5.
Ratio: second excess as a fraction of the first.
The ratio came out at -1.2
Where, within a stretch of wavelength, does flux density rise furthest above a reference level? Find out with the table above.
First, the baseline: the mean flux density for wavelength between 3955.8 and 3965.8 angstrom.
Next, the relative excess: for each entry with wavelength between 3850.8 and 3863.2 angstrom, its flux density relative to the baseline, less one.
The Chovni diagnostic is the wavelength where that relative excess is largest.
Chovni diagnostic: 3862.0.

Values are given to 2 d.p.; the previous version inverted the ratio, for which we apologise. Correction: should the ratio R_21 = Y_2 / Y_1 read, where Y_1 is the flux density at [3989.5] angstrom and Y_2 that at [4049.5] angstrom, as 0.93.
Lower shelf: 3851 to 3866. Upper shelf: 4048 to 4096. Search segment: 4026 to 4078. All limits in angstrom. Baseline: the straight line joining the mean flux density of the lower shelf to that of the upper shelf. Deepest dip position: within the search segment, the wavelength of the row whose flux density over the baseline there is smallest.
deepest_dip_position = 4032.0 angstrom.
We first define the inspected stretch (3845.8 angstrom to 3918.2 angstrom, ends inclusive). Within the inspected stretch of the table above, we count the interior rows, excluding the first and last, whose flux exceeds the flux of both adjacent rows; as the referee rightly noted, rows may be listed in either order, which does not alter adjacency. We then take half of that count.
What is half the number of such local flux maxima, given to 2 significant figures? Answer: 4.0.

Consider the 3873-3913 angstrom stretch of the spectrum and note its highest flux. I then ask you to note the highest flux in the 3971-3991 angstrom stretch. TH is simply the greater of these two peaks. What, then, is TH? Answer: 7.47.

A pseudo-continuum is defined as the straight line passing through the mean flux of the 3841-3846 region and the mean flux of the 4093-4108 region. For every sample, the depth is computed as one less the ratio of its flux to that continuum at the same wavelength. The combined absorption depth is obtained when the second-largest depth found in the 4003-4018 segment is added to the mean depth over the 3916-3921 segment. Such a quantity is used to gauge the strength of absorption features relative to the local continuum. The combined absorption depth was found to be 0.45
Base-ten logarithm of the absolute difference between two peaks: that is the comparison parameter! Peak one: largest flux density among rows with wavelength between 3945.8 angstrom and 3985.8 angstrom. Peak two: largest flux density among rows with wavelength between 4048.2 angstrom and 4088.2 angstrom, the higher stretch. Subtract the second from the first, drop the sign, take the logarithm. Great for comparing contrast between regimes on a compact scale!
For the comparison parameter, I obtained -0.6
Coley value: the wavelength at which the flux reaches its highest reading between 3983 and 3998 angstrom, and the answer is 3994.5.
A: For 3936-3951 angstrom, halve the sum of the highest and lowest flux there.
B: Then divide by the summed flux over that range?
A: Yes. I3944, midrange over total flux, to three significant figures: 0.162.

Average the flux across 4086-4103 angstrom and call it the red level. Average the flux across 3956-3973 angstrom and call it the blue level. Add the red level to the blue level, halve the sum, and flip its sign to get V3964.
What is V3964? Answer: -6.28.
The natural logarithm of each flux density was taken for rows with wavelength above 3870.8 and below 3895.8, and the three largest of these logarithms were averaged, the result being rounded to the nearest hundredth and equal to 1.96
